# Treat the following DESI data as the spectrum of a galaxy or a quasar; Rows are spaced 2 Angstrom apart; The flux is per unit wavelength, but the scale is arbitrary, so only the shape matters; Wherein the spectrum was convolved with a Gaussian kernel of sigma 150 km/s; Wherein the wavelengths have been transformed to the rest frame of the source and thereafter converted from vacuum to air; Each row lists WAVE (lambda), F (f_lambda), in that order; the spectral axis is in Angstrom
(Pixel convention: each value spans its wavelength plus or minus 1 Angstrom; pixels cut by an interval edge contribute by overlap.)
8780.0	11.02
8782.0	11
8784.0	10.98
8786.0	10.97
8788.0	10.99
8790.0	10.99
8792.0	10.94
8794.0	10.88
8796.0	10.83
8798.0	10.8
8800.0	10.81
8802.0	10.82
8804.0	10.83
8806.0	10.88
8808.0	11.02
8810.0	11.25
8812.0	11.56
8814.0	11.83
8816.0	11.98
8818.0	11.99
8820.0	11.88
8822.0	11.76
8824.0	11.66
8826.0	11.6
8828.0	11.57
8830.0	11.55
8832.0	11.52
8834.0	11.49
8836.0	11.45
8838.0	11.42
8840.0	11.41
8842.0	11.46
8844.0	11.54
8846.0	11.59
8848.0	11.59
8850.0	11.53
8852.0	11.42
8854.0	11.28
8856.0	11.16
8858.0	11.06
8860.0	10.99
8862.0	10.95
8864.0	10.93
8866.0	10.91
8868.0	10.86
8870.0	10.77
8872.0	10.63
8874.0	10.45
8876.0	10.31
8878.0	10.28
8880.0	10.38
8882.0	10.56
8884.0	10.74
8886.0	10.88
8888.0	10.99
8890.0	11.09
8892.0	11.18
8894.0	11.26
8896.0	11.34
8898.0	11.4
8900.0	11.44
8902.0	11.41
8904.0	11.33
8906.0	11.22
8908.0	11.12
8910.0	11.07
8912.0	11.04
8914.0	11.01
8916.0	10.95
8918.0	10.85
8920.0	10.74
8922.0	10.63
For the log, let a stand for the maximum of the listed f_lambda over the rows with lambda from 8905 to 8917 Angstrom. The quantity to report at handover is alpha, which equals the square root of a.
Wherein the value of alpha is 3.35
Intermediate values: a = 11.22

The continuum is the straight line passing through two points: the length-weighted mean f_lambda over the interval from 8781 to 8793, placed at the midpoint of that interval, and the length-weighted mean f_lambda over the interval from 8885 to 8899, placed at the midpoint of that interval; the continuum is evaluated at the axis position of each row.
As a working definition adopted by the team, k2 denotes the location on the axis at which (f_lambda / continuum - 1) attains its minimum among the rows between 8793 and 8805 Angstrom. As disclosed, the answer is 8798.0 Angstrom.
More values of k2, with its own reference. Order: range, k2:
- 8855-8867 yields 8866.0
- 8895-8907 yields 8906.0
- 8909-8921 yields 8920.0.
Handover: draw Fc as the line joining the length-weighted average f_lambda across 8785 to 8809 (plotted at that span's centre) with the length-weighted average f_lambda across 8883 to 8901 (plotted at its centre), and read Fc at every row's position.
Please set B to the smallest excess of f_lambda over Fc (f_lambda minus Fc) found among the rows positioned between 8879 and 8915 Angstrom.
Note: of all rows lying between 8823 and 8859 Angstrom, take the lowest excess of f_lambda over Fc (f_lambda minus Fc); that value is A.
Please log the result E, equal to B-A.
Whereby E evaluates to -0.7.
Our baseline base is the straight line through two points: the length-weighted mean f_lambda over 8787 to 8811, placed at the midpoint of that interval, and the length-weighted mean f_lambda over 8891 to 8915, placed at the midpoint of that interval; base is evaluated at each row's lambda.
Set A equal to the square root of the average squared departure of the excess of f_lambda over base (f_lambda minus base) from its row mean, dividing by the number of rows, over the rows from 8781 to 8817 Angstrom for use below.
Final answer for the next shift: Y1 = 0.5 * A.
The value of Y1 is 0.16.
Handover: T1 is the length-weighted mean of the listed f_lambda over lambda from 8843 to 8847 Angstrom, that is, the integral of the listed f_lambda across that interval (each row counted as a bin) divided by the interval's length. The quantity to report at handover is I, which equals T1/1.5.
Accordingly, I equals 7.7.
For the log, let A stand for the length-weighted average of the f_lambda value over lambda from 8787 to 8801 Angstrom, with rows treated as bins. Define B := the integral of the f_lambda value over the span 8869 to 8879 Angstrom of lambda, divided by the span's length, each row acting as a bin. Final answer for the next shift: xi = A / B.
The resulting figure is 1.04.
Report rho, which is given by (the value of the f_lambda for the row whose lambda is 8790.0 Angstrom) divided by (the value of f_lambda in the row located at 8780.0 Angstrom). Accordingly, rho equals 1.00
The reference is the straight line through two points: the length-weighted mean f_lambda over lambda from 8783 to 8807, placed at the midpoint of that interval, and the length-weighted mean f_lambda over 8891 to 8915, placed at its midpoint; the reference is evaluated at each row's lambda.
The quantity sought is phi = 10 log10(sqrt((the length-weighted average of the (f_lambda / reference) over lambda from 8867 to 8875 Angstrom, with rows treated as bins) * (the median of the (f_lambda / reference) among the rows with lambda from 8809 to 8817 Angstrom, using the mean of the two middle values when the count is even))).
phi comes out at 0.05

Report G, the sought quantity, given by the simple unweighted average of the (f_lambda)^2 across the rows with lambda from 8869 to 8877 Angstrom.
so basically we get 111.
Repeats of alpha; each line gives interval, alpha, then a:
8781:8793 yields 3.32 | 11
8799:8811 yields 3.35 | 11.25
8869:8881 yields 3.28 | 10.77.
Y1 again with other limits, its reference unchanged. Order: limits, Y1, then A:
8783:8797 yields 0.03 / 0.07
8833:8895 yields 0.22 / 0.43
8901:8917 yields 0.08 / 0.17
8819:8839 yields 0.08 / 0.15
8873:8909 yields 0.19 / 0.37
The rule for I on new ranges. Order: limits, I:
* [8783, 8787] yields 7.3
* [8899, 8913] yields 7.5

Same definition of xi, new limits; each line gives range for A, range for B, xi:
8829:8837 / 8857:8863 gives 1.05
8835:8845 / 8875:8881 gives 1.11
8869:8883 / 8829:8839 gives 0.91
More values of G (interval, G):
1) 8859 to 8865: 120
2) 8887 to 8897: 125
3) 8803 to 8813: 123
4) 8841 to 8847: 133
